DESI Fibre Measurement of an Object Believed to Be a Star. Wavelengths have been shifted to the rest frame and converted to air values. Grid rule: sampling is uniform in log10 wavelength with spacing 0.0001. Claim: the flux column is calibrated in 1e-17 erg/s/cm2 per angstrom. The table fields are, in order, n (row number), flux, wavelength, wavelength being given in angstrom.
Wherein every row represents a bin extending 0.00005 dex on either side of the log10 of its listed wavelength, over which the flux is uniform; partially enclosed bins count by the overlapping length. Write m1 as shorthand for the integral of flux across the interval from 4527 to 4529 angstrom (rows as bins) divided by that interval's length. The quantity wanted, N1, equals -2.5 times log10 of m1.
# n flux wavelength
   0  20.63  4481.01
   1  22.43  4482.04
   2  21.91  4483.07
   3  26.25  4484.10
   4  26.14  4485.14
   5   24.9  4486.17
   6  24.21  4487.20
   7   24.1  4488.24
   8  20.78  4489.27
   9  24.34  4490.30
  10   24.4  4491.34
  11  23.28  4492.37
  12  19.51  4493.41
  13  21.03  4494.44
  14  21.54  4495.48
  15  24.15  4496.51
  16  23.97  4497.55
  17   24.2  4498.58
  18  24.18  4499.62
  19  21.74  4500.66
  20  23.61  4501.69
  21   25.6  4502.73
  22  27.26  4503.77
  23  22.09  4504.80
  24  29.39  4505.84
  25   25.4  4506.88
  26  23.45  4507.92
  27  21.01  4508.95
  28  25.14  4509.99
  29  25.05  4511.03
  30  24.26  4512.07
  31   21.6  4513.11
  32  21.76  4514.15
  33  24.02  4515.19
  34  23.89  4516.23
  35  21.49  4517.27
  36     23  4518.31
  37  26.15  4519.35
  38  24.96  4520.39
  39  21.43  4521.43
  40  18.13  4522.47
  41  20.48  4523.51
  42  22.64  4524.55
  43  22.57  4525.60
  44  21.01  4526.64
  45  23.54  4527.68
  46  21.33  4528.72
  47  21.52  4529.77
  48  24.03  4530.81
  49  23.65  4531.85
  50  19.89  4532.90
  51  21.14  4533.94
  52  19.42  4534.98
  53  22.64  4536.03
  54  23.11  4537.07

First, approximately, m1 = 22.5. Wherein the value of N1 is -3.38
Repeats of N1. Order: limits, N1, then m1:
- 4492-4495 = -3.31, 21.1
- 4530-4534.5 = -3.36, 22.1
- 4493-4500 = -3.39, 22.7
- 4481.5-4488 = -3.46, 24.3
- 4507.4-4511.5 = -3.44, 23.7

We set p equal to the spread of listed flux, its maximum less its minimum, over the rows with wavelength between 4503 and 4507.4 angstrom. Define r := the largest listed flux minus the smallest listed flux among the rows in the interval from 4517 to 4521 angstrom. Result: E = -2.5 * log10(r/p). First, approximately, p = 7.3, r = 4.7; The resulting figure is 0.5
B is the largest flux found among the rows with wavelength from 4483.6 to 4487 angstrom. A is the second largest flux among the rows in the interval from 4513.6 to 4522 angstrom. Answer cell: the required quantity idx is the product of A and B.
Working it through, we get 655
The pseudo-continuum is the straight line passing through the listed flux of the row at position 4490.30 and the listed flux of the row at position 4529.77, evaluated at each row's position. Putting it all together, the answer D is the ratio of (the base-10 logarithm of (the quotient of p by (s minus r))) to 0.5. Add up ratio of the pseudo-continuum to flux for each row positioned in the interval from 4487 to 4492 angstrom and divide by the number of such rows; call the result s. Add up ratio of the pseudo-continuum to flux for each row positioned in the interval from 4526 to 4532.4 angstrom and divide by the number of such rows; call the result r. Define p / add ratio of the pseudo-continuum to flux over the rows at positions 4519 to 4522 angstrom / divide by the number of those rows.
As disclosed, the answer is 2.13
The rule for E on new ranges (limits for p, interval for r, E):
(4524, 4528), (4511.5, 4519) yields -0.1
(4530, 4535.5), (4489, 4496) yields -0.1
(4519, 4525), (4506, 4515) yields 0.7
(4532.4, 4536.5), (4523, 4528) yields 0.1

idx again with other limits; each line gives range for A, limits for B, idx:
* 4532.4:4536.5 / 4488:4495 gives 516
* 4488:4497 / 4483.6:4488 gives 639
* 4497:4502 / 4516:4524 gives 632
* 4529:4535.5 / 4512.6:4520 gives 618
